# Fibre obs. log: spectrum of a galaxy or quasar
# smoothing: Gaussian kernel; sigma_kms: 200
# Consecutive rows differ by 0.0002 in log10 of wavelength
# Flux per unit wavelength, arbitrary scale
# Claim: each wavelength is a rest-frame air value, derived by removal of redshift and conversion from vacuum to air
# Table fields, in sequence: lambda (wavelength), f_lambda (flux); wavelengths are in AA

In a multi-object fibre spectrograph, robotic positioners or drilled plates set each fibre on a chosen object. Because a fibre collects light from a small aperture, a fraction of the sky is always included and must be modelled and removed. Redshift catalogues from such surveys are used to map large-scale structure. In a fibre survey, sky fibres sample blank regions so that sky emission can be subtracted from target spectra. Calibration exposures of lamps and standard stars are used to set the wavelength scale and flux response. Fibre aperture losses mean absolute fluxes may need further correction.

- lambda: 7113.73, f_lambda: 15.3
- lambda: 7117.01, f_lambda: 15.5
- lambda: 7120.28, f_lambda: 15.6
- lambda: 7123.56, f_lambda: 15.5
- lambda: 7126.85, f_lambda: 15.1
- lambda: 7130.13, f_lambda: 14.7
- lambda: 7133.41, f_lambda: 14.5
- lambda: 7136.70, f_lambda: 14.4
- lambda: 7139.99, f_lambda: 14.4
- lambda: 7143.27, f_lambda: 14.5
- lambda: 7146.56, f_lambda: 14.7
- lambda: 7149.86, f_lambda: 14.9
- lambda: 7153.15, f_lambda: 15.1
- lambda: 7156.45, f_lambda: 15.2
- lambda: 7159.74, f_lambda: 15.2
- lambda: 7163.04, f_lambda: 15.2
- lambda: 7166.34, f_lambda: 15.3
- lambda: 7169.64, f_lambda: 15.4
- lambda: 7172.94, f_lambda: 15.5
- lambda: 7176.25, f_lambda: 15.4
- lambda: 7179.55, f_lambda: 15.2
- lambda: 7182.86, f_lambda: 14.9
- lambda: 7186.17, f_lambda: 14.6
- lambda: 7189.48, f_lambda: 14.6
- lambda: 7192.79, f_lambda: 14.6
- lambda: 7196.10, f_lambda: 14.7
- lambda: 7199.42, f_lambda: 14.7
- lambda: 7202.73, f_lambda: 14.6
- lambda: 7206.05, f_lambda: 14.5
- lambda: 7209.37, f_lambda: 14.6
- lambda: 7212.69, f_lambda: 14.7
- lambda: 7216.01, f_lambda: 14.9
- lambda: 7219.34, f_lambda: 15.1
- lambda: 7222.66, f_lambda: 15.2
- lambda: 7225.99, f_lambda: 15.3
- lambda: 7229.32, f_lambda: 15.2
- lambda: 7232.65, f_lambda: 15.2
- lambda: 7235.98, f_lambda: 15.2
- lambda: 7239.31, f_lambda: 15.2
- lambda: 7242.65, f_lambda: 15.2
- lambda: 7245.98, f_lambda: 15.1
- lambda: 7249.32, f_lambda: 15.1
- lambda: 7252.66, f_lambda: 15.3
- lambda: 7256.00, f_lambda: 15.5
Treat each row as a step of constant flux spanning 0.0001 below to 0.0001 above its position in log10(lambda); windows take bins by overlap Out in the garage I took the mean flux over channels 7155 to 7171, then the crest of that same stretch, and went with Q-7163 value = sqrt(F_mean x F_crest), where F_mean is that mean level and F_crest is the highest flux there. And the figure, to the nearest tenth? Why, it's 15.3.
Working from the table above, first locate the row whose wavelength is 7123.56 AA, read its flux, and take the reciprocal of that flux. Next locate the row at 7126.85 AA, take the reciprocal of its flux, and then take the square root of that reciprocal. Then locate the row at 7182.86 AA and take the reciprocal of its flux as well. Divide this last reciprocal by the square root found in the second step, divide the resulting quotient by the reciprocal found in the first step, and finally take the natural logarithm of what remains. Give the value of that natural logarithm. 1.40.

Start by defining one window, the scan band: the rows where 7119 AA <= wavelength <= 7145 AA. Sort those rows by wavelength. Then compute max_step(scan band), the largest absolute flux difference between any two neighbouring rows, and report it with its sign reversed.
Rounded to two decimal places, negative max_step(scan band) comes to -0.40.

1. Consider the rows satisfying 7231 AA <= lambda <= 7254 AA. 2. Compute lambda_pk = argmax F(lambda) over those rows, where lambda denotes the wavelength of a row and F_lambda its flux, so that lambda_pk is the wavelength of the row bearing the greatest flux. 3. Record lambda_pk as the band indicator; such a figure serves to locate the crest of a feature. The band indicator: 7252.66 AA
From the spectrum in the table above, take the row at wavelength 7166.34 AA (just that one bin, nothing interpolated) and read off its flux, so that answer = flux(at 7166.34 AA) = 15.3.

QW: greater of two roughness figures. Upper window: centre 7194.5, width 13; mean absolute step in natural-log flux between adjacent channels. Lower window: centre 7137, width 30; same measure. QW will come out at 0.013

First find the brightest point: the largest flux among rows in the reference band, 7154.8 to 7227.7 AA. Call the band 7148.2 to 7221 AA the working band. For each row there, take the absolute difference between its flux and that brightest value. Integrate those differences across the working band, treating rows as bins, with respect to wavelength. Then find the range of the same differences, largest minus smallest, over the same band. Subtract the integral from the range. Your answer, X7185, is -39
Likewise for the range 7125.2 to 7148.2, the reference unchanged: -20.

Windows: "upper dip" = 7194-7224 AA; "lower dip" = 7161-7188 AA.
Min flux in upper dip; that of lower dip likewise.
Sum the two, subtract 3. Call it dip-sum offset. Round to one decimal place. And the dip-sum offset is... 26.1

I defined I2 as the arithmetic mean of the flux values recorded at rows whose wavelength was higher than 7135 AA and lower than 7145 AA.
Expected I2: 14.4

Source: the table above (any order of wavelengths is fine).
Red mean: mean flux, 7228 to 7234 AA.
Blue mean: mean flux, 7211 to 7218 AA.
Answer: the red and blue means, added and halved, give 15.0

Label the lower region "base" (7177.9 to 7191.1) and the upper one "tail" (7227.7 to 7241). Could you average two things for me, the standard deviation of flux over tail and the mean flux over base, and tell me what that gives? 7.41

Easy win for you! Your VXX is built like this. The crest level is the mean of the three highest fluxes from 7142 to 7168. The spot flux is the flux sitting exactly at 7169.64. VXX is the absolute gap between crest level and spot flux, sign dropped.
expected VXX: 0.17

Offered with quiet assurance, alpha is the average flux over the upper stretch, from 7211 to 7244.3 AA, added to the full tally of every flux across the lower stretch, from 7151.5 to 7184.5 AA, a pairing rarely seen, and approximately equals 168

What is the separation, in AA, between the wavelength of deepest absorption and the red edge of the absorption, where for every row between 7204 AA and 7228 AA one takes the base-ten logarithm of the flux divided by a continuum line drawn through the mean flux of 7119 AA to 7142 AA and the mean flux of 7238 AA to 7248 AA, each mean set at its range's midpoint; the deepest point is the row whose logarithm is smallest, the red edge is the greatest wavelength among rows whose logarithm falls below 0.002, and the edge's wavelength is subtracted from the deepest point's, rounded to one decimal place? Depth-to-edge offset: -13.3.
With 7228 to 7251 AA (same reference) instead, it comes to 0.0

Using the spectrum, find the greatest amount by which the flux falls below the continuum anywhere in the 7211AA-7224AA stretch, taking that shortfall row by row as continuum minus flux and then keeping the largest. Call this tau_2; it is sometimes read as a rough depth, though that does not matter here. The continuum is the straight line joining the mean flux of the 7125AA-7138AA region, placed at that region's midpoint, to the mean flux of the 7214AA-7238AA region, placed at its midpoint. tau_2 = 0.39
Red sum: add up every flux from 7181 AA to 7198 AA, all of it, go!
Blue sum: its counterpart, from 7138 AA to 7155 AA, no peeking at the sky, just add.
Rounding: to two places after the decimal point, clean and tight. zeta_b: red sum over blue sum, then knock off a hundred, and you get -99.00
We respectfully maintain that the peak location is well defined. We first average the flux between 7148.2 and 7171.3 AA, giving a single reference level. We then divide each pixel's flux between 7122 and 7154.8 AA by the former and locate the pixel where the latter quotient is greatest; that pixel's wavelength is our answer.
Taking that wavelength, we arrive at 7123.56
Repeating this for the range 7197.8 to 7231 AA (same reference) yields 7225.99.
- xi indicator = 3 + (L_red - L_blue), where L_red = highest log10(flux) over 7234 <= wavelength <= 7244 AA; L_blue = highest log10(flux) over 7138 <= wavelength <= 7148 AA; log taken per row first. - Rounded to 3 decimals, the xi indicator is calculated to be 3.015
